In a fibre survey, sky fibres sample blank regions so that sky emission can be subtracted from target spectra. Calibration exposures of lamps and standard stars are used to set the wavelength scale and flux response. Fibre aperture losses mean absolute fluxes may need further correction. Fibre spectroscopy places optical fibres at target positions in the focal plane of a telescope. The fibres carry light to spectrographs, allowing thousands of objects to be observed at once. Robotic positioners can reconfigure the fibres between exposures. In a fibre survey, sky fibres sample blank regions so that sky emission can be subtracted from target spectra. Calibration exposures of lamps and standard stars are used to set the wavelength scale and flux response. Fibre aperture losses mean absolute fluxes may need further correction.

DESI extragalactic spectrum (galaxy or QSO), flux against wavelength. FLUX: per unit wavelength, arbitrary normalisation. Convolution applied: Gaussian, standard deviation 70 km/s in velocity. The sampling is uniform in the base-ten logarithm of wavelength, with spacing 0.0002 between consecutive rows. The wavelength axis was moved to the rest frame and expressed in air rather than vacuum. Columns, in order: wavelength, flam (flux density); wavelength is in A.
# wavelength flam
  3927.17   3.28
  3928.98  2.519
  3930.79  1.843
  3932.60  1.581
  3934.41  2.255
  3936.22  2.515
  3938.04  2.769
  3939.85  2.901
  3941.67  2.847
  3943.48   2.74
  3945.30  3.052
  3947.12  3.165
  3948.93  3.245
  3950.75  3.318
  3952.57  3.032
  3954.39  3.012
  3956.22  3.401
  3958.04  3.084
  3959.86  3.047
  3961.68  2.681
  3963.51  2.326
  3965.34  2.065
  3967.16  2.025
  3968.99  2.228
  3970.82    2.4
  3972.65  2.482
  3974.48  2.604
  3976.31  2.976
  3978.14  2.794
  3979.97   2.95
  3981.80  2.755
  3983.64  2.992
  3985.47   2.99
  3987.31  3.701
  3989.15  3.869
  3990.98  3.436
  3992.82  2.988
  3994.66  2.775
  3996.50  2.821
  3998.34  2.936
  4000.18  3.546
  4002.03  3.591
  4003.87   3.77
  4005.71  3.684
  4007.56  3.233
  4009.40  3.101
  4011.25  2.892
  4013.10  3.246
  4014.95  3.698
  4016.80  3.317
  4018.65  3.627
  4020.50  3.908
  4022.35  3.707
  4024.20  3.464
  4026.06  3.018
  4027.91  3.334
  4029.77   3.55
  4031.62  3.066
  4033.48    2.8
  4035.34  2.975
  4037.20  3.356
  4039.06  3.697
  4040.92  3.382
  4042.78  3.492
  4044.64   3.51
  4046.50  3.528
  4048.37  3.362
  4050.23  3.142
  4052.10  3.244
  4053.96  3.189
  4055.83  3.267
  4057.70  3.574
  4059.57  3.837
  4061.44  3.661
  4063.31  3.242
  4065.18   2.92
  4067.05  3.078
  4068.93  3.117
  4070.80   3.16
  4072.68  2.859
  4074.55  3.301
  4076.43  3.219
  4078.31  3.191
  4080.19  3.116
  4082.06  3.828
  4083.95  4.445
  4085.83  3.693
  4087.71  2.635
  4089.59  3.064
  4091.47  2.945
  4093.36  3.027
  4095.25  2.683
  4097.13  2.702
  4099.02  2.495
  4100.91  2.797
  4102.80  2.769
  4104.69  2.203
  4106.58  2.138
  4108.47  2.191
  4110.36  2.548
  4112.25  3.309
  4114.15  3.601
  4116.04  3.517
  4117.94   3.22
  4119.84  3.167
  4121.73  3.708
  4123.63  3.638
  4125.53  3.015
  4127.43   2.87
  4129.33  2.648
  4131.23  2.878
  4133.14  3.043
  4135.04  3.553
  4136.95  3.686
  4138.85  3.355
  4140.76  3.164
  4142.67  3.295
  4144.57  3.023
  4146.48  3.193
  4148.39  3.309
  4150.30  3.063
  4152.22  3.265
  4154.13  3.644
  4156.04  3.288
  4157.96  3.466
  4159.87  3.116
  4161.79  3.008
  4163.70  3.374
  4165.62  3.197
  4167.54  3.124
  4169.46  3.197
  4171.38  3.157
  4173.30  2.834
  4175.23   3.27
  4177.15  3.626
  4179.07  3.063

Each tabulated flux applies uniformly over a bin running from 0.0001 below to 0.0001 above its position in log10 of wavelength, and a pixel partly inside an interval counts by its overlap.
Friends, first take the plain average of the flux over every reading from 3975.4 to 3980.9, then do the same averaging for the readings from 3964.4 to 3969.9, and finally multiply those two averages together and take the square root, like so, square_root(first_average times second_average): 2.5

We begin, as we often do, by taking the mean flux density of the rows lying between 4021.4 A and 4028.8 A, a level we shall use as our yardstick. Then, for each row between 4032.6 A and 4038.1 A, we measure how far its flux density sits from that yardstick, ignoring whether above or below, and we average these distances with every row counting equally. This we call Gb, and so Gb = 0.34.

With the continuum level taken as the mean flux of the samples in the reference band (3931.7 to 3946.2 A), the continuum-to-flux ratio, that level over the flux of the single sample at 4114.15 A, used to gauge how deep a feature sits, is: 0.72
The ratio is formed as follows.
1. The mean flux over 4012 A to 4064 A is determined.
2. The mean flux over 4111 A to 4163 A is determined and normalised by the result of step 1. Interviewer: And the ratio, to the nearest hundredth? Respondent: 0.96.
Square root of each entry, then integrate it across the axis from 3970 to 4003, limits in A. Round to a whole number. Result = 57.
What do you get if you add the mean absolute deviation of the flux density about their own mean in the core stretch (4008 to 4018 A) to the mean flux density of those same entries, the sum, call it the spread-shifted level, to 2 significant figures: 3.5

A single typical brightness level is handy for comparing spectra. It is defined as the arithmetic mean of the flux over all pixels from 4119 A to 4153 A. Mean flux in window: 3.22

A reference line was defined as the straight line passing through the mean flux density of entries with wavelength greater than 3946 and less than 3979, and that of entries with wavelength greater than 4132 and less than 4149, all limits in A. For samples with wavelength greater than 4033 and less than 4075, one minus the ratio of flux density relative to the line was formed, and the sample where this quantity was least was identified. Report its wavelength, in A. 4059.57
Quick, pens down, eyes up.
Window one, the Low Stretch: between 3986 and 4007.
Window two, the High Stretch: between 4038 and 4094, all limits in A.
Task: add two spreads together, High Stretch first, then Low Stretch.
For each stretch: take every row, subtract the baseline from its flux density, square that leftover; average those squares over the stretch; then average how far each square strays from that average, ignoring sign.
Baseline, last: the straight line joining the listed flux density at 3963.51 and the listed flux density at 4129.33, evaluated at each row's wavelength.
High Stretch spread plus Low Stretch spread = 1.1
